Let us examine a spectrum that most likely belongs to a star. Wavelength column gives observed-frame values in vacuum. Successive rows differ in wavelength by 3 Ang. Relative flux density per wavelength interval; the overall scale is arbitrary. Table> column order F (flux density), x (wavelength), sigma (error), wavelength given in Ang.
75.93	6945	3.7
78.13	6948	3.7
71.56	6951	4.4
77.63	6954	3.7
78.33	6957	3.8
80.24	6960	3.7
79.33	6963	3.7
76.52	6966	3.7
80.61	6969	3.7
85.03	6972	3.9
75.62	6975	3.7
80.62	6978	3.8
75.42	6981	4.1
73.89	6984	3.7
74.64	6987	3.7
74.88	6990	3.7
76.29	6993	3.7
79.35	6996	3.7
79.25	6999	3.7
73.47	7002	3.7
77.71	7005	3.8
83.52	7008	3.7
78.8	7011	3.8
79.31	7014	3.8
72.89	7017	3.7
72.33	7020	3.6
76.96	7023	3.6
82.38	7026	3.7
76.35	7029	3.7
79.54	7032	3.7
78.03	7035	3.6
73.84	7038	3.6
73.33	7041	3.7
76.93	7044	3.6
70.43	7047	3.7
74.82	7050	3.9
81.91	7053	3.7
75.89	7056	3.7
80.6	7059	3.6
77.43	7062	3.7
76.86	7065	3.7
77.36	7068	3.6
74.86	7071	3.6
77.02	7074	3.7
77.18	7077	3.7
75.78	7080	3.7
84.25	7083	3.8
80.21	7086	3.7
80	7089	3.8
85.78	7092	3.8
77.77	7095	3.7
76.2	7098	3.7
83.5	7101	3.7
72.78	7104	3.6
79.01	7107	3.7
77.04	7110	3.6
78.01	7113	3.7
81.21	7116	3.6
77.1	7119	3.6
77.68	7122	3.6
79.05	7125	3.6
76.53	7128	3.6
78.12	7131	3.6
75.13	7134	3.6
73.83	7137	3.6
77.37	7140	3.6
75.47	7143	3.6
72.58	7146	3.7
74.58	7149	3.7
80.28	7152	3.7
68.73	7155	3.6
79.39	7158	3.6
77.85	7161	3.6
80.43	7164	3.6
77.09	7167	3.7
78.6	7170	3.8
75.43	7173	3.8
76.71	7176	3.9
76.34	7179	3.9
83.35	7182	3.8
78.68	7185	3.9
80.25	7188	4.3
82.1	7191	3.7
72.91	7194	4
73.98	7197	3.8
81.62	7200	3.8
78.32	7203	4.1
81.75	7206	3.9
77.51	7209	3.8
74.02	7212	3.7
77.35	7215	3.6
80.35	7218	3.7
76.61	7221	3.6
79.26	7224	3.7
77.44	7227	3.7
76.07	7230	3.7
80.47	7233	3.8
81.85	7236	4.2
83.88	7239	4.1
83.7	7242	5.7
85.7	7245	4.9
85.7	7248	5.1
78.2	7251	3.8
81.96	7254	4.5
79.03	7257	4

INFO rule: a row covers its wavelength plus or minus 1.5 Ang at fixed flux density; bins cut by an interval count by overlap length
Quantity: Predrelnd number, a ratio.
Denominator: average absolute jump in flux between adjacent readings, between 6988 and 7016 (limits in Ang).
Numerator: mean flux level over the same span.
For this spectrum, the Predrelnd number 24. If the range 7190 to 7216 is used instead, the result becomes 17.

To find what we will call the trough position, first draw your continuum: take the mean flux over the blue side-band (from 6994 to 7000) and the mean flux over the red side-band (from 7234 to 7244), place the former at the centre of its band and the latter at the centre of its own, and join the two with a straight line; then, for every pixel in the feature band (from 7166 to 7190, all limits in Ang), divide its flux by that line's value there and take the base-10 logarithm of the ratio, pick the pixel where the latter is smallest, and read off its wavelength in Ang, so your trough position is 7173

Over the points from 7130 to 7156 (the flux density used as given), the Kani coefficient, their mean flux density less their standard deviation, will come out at 72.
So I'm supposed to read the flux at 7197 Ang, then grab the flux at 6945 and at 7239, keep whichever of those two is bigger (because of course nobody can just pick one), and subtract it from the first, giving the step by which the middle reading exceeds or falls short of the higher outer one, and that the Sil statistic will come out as -10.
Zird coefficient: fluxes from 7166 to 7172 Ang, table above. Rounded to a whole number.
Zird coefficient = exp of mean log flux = 78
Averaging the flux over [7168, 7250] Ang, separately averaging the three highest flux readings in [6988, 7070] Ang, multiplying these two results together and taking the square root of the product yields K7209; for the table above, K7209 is 80.9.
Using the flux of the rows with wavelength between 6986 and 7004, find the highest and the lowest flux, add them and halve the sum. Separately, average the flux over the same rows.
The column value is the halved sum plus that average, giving 153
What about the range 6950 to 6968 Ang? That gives 153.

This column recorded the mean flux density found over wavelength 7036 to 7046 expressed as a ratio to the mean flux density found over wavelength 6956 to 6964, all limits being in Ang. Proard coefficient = 0.94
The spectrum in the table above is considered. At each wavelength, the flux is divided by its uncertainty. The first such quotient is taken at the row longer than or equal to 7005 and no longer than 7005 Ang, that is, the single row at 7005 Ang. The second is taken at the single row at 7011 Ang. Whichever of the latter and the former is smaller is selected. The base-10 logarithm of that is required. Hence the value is 1.31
